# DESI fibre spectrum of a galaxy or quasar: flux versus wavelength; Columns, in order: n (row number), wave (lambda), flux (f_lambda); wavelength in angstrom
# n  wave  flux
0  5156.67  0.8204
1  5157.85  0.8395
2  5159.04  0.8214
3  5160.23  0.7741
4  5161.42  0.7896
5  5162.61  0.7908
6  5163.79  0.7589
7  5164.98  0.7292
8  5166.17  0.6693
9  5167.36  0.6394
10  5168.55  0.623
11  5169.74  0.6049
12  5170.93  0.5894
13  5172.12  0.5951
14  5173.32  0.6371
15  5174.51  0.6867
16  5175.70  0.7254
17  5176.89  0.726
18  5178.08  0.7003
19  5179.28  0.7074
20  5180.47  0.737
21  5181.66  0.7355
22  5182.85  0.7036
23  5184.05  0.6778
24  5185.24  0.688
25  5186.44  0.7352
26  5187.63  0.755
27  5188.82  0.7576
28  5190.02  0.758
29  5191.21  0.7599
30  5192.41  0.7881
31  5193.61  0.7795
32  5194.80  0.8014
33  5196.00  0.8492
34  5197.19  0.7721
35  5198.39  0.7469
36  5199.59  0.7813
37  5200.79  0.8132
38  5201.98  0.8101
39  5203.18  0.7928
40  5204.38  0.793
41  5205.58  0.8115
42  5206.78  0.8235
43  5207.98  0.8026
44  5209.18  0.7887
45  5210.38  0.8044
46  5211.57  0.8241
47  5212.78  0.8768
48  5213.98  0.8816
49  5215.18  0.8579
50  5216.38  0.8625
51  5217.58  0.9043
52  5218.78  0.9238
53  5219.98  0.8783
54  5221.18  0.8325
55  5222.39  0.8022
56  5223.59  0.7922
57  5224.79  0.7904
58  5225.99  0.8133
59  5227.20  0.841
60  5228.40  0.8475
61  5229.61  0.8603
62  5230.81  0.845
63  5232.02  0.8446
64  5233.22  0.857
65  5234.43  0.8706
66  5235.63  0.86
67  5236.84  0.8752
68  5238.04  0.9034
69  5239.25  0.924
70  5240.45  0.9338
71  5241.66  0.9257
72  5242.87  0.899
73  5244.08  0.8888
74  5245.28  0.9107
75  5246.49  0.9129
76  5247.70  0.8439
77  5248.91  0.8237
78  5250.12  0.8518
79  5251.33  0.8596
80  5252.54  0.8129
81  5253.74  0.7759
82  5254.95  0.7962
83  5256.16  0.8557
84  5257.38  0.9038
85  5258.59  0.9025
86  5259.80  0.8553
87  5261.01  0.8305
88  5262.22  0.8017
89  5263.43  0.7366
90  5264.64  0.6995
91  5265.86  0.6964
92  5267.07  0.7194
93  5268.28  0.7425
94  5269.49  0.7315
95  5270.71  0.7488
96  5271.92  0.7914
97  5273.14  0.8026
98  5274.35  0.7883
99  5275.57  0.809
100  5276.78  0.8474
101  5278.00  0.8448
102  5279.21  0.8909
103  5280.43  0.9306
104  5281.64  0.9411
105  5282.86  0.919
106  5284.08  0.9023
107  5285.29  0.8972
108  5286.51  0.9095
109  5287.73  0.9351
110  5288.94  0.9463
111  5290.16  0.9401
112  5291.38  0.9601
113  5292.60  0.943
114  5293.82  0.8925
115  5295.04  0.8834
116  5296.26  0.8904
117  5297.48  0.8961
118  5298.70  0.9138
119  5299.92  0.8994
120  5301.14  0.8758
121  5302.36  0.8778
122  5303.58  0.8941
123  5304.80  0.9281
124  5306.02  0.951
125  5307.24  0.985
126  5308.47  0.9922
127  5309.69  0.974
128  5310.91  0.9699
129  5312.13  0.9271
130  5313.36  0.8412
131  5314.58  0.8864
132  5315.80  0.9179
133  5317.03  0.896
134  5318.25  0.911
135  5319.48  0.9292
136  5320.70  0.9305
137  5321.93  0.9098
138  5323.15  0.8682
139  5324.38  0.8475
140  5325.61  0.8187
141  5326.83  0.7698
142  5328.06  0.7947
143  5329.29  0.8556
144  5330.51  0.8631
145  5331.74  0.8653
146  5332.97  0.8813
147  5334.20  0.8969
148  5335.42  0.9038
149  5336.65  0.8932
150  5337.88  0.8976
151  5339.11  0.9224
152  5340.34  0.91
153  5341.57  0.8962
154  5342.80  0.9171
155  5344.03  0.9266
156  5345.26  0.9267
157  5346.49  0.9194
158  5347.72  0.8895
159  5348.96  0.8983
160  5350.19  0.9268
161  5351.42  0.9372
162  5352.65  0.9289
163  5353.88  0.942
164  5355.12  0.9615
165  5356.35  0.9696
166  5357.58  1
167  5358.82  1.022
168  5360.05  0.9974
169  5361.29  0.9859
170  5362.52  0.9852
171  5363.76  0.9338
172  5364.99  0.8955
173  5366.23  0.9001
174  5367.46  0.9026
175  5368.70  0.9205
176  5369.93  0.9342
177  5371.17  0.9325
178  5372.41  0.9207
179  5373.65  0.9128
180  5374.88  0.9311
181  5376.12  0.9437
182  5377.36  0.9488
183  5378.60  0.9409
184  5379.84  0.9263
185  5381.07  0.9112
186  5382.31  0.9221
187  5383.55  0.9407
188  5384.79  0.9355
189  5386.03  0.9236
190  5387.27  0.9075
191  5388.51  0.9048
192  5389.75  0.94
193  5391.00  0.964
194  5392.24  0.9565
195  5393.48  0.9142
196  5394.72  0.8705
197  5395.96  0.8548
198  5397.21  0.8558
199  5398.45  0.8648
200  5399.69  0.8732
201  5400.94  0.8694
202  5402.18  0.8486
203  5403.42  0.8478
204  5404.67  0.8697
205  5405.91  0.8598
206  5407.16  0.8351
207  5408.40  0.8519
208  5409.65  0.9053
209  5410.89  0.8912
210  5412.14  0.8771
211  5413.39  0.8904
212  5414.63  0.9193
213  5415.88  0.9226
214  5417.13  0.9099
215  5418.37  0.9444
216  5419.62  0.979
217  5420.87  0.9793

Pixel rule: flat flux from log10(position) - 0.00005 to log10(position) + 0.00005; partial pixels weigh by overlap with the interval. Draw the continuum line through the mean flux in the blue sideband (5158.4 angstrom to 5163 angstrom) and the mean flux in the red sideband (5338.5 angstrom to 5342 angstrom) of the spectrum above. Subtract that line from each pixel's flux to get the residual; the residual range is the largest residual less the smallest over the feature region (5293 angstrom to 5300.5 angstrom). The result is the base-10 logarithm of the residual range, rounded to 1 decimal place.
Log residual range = -1.6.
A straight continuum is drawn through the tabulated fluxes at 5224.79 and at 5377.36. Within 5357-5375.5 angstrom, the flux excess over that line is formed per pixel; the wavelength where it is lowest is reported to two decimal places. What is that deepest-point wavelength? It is 5364.99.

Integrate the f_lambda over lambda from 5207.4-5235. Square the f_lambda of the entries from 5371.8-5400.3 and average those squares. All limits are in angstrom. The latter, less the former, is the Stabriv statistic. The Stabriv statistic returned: -22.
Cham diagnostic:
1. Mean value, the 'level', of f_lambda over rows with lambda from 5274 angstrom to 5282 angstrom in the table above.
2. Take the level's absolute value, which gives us 0.86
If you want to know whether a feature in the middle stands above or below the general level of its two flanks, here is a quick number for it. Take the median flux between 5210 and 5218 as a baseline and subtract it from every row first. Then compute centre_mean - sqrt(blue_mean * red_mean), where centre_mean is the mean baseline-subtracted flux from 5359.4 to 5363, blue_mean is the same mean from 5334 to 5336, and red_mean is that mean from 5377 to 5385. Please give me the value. 0.08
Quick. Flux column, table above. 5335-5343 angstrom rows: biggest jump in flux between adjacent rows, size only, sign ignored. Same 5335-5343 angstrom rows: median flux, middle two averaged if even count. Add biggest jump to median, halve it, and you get 0.464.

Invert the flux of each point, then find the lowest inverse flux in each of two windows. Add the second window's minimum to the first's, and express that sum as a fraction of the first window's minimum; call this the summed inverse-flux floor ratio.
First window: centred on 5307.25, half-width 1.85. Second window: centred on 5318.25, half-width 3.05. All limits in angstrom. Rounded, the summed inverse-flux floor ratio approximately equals 2.07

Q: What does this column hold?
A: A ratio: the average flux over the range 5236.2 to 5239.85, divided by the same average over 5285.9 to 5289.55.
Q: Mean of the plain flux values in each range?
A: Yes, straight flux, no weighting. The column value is 0.968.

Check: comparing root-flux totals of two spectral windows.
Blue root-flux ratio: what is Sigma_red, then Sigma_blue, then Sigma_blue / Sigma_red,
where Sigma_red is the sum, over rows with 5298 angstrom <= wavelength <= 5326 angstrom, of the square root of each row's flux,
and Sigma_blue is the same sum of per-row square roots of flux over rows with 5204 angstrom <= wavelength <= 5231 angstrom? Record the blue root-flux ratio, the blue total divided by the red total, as 0.959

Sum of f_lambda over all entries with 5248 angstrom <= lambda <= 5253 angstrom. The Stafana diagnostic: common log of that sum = 0.525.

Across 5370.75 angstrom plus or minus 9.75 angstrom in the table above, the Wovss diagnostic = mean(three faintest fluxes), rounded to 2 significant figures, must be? 0.90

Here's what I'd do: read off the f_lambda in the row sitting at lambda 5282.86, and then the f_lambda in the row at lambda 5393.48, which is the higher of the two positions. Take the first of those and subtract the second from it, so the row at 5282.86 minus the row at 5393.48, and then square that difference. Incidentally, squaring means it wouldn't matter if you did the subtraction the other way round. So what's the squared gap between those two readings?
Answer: 0.0000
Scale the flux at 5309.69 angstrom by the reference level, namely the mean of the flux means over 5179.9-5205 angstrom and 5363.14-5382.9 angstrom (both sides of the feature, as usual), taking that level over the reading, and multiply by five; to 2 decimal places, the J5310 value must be 4.33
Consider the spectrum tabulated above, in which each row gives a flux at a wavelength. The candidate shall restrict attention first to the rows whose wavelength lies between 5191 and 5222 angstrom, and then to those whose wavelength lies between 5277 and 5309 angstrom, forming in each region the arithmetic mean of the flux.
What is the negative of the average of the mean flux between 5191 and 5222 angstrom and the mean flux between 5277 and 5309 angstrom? -0.869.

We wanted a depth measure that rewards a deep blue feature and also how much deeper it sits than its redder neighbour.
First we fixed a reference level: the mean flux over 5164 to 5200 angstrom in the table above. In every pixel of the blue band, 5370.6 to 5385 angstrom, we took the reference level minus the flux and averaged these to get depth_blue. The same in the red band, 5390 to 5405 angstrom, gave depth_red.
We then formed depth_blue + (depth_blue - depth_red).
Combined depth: -0.26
